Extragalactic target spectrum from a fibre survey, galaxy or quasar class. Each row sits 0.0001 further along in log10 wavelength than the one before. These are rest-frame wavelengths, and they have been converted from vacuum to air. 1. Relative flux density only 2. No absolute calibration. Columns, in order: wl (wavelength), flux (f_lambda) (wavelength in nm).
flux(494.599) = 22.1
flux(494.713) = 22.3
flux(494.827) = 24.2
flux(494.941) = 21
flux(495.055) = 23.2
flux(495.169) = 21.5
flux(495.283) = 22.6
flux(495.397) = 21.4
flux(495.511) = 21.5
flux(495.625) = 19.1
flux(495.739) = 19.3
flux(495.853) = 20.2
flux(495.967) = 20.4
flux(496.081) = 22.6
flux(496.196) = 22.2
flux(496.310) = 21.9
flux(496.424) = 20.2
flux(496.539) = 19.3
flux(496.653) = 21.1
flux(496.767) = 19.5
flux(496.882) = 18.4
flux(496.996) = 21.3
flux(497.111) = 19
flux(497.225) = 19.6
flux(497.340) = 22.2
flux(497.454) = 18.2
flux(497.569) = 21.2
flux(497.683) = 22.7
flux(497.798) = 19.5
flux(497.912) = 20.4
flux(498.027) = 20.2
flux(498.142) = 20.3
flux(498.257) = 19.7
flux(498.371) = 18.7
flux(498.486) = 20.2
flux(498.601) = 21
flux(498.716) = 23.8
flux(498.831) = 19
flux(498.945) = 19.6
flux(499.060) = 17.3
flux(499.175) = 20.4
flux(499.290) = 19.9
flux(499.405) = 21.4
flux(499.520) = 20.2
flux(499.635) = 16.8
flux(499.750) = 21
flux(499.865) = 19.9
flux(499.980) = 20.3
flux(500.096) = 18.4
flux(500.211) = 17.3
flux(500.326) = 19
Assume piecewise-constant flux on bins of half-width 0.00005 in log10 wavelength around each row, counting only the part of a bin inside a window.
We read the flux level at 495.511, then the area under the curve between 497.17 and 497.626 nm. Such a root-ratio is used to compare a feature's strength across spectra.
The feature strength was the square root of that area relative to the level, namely 0.66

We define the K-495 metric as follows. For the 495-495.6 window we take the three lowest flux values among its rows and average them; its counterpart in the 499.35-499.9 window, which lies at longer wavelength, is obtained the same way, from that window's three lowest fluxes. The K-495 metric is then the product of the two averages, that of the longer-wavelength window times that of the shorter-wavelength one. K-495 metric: 407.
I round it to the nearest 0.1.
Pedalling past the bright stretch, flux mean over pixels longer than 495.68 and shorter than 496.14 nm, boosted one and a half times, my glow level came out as 30.9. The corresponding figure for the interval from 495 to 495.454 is 33.3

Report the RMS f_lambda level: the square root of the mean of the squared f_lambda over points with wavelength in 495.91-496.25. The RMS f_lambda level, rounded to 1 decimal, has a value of 21.8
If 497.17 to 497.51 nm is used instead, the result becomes 20.1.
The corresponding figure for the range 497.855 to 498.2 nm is 20.3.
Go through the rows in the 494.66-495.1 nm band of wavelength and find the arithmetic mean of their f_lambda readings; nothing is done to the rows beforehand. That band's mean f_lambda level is 22.7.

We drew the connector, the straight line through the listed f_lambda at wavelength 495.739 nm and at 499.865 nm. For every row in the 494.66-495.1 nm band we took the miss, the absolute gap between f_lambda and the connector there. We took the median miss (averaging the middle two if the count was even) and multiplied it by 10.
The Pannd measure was 36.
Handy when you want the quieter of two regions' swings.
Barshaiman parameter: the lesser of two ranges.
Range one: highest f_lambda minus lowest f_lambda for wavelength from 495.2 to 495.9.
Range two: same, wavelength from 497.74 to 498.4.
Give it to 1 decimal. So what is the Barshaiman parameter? 1.7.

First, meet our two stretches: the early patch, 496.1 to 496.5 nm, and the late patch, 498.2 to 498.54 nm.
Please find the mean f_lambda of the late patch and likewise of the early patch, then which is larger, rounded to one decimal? 21.4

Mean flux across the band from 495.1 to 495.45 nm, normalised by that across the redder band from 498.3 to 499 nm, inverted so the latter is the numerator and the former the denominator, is 0.93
